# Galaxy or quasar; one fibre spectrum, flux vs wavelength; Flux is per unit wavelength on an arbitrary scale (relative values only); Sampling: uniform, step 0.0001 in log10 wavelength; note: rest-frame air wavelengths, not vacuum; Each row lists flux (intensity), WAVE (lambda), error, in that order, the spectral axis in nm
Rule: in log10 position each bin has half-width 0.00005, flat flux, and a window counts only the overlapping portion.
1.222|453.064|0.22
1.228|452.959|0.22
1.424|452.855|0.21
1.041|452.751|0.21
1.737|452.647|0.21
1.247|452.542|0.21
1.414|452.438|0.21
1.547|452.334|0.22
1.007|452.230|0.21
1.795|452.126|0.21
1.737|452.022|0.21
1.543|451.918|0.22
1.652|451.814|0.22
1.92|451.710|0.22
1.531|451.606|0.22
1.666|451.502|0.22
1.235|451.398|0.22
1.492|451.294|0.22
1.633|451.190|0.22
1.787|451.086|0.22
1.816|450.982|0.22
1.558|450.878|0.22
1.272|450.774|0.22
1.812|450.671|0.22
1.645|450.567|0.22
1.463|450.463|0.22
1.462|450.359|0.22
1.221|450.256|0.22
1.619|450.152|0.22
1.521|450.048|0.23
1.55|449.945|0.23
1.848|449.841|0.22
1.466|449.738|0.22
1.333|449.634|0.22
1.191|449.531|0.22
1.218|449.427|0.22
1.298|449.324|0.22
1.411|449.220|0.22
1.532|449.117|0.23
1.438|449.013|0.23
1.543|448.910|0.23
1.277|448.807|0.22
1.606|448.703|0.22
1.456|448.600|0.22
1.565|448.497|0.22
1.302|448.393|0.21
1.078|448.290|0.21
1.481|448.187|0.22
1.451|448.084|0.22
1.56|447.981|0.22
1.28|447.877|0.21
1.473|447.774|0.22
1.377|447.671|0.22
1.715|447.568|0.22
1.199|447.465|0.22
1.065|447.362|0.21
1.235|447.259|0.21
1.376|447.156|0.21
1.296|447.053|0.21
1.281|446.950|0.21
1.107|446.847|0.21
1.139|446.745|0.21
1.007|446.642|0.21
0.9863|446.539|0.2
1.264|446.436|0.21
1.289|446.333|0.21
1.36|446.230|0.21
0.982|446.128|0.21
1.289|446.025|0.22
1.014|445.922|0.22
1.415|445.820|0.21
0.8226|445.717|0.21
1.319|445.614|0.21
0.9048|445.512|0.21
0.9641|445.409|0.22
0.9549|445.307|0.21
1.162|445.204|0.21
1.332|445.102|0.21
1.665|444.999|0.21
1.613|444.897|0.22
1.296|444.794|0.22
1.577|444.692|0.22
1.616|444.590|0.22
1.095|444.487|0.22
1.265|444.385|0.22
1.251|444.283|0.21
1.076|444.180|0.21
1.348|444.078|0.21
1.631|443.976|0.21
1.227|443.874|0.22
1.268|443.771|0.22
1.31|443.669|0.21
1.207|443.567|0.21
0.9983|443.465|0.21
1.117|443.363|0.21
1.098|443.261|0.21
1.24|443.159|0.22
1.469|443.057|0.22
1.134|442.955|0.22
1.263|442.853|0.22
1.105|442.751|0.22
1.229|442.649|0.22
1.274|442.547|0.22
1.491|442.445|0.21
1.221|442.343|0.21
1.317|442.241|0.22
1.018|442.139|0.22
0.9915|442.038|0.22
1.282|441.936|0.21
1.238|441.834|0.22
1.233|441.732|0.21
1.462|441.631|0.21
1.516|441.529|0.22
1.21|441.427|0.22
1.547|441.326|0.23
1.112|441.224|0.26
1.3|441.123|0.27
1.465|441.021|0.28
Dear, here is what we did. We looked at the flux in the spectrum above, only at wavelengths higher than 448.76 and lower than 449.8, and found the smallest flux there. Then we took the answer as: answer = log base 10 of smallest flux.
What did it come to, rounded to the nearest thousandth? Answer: 0.076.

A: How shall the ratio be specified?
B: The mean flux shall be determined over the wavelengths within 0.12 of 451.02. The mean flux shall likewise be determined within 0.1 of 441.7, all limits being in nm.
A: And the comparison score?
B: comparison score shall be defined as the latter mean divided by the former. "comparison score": 0.75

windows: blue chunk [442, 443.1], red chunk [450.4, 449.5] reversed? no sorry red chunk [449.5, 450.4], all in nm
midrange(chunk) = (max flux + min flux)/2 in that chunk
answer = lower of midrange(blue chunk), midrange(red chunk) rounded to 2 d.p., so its 1.24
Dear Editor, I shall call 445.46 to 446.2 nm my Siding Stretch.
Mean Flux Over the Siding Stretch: 1.11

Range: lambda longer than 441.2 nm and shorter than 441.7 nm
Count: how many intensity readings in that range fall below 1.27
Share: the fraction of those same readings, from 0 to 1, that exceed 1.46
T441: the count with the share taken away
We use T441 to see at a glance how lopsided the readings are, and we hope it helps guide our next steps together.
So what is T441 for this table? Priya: 1.4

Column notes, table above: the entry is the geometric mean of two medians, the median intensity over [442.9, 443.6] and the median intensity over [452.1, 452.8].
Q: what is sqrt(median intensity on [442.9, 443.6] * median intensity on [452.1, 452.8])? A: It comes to 1.27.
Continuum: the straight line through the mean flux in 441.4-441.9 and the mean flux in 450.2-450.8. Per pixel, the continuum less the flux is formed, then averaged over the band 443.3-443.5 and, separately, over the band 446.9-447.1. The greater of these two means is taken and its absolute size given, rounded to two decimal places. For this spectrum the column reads 0.30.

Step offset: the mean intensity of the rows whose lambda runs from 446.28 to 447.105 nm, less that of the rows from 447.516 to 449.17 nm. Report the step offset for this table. -0.27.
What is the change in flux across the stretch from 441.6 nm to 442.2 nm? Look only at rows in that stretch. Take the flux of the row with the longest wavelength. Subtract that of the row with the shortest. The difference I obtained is -0.44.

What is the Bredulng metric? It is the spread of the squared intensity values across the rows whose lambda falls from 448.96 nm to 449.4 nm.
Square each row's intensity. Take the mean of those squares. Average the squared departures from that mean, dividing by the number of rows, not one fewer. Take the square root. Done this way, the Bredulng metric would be 0.236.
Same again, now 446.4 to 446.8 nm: 0.251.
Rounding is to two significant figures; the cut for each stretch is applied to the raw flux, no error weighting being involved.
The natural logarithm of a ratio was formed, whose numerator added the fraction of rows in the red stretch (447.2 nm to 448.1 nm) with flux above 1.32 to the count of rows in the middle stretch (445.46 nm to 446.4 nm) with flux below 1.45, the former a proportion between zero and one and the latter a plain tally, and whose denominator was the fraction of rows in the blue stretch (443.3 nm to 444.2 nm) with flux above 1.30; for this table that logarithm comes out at 3.4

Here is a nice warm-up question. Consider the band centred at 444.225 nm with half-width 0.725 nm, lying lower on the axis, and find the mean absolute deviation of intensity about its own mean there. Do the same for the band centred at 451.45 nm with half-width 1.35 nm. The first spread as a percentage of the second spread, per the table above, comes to 81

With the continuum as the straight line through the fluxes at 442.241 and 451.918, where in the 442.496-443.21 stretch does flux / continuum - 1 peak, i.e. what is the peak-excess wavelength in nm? 443.057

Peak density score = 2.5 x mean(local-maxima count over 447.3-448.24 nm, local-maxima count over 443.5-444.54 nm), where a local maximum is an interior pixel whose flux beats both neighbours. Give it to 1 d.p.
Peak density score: 7.5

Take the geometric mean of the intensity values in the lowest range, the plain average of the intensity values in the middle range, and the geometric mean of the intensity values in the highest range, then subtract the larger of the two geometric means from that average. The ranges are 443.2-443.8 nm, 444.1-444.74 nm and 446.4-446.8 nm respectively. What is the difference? 0.15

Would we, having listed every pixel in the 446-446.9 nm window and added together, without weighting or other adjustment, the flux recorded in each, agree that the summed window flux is 10.4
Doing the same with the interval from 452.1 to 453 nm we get 12.4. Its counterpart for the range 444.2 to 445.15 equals 12.7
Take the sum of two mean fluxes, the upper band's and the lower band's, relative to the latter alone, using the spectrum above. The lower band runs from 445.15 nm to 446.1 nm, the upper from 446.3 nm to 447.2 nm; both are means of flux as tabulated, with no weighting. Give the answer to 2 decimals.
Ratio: 2.09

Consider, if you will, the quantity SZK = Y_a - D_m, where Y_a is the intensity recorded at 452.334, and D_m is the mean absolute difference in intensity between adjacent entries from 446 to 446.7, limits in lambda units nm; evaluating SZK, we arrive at 1.4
